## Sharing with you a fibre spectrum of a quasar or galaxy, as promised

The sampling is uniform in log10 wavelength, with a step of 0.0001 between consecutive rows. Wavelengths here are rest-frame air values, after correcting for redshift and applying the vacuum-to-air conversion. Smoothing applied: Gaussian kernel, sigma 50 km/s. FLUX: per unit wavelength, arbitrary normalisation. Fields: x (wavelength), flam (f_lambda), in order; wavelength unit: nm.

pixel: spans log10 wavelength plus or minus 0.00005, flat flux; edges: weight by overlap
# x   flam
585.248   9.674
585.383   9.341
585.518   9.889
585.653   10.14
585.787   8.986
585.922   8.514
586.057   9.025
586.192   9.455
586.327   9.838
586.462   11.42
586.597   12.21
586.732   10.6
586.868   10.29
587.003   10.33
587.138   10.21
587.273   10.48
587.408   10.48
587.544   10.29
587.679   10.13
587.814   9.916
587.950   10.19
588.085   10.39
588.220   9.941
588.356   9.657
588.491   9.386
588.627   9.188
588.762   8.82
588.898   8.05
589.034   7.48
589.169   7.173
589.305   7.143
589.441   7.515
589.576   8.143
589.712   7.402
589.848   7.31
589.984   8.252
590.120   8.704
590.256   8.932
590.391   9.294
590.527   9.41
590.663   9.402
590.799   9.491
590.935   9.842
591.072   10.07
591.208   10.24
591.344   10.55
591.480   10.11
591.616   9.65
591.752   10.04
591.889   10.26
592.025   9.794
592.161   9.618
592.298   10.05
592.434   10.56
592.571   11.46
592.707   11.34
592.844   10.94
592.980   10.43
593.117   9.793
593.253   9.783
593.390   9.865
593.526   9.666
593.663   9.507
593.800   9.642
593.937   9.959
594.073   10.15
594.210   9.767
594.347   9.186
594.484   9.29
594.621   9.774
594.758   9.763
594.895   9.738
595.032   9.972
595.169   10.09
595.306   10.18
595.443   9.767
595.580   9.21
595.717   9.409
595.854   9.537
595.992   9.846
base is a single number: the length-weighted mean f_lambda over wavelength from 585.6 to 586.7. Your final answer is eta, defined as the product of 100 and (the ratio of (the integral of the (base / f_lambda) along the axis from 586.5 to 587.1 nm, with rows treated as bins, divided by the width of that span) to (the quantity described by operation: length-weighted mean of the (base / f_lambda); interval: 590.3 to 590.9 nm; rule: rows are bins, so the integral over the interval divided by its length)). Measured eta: 87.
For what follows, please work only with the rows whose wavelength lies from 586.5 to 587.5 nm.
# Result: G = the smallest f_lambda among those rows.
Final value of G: 10.21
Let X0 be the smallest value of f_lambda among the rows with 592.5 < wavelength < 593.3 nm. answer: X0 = 9.783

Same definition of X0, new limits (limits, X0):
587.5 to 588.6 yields 9.386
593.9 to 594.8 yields 9.186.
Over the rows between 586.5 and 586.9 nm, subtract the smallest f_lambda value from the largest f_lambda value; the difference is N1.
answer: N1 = 1.9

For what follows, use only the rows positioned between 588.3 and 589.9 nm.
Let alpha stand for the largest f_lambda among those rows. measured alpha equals 9.657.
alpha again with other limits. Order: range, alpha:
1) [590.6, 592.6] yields 11.46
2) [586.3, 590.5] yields 12.21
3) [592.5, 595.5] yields 11.46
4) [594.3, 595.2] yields 10.09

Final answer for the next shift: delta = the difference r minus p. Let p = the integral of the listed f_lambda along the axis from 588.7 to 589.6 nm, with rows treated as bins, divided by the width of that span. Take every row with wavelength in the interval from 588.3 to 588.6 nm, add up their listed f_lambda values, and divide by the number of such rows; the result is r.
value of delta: 1.8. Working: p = 7.73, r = 9.5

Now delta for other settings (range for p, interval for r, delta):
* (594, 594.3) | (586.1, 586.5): 0.3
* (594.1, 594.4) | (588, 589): -0.2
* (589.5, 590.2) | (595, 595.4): 2.1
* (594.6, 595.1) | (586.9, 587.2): 0.5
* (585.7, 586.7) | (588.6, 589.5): -2.0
